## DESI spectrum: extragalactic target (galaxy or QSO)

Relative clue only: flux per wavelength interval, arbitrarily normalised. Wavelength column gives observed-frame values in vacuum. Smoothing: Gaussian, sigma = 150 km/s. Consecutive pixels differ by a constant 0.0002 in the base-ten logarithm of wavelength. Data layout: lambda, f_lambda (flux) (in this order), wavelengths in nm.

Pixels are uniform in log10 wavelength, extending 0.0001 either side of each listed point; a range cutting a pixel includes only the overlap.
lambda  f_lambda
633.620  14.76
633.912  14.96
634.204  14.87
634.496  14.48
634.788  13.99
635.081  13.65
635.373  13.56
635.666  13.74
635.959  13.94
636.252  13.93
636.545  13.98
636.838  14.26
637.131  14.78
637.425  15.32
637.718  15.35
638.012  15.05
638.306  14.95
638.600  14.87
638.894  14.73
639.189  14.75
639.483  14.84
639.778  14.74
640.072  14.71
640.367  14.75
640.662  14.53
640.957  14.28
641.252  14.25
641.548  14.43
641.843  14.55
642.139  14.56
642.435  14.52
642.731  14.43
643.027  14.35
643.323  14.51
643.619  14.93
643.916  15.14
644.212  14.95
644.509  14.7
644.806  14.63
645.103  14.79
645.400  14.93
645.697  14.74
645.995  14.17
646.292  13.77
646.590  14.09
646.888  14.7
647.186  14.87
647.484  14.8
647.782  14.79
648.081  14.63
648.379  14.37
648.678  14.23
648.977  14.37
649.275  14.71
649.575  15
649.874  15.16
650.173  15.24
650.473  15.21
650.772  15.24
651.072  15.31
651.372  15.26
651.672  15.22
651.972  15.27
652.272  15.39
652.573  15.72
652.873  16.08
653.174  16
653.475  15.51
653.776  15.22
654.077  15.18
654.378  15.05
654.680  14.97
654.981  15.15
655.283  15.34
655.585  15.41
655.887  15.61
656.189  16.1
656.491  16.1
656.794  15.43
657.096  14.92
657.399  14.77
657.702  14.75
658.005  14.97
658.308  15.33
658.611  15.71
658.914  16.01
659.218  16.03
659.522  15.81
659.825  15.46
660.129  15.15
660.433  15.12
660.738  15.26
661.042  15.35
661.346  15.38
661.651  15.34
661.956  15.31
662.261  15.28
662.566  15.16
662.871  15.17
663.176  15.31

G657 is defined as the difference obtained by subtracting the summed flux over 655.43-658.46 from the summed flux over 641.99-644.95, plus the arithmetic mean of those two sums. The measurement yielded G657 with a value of 143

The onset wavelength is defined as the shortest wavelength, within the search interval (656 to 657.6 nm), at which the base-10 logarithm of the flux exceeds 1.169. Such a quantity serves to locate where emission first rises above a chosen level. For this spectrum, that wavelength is 656.189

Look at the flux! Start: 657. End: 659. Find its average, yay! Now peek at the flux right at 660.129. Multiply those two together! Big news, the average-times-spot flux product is 230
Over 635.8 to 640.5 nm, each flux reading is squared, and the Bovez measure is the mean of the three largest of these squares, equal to 232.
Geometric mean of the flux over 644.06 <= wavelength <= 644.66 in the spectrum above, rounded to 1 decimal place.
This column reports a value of 14.8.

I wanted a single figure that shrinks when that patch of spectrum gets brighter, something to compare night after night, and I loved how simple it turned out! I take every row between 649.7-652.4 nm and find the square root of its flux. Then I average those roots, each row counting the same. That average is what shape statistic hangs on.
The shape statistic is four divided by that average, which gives 1.024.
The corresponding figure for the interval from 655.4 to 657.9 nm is 1.020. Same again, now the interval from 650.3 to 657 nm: 1.018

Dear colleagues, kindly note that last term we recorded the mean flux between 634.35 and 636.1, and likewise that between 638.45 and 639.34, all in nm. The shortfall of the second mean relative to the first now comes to -0.89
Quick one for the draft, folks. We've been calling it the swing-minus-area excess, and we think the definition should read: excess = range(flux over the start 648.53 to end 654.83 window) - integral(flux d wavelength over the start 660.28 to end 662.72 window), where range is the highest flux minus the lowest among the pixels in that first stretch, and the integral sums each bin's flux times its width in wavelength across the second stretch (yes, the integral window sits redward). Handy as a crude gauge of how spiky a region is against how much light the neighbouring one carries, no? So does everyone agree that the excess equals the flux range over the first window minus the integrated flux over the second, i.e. -35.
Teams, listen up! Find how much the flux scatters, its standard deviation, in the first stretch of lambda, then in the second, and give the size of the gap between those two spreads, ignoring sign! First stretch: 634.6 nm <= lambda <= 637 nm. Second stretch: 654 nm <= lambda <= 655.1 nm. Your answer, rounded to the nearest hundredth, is 0.13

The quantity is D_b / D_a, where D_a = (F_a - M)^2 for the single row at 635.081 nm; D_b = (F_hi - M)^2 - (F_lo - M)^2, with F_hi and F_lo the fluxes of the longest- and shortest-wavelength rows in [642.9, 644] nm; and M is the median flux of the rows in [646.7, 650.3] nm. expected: 0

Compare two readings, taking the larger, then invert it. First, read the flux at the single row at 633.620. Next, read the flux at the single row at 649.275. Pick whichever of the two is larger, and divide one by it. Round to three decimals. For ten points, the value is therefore 0.068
